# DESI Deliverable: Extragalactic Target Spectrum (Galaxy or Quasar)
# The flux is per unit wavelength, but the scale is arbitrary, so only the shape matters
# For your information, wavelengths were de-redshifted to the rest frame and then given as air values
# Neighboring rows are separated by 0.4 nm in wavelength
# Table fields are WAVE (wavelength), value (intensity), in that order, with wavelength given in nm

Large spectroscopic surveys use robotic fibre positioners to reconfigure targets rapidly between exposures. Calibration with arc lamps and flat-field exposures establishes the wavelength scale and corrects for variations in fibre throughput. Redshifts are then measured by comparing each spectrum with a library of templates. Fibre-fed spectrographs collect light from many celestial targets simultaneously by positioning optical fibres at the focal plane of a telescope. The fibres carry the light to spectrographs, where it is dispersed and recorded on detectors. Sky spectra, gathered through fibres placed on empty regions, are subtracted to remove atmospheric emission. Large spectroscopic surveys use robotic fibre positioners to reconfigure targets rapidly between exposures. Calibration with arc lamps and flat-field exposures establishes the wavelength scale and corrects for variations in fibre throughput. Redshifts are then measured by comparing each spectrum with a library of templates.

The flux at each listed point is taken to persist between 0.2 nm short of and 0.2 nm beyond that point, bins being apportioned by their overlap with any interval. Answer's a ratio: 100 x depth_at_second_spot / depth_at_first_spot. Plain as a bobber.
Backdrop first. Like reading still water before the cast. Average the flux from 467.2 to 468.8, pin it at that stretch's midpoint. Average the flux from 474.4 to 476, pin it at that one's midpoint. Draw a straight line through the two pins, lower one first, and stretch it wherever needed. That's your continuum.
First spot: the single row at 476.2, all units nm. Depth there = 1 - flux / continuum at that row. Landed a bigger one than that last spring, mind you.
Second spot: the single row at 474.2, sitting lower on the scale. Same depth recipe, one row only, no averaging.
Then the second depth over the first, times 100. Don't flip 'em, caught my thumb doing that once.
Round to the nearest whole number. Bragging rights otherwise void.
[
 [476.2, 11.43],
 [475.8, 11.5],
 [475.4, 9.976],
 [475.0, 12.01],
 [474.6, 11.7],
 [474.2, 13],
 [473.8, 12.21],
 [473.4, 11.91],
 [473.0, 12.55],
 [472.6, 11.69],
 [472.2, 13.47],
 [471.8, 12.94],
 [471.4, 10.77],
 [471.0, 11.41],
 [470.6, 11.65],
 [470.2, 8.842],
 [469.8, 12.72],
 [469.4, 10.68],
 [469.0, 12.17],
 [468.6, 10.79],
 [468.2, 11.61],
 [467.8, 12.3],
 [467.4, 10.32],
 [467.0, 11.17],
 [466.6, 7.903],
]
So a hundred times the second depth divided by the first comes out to 1339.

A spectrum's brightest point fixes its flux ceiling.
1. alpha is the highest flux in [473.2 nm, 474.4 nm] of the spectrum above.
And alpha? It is 13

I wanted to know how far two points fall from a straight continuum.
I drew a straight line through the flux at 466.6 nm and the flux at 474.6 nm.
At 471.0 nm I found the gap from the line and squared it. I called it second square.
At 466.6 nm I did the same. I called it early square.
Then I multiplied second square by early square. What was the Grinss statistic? 0.0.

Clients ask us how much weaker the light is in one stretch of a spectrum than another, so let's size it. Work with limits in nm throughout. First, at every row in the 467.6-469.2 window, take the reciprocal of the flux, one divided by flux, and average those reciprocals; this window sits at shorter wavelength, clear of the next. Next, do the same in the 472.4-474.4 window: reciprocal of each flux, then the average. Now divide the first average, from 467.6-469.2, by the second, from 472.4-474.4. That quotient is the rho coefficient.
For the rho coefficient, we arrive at 1.05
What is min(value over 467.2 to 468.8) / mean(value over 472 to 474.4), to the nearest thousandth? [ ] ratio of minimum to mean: 0.827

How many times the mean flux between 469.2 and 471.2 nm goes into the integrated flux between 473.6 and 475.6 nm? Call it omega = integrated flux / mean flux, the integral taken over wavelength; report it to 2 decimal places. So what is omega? 2.13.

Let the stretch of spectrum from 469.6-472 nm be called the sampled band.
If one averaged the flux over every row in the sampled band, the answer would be 11.4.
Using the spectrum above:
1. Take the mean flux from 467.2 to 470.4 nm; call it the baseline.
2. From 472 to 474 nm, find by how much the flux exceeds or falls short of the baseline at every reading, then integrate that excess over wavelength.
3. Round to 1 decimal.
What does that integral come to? 2.4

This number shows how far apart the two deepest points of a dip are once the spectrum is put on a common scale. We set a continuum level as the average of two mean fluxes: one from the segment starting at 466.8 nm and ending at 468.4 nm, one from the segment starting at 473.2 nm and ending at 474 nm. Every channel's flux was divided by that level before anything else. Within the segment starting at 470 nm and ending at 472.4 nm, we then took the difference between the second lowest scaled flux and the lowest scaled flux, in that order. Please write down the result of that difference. 0.16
